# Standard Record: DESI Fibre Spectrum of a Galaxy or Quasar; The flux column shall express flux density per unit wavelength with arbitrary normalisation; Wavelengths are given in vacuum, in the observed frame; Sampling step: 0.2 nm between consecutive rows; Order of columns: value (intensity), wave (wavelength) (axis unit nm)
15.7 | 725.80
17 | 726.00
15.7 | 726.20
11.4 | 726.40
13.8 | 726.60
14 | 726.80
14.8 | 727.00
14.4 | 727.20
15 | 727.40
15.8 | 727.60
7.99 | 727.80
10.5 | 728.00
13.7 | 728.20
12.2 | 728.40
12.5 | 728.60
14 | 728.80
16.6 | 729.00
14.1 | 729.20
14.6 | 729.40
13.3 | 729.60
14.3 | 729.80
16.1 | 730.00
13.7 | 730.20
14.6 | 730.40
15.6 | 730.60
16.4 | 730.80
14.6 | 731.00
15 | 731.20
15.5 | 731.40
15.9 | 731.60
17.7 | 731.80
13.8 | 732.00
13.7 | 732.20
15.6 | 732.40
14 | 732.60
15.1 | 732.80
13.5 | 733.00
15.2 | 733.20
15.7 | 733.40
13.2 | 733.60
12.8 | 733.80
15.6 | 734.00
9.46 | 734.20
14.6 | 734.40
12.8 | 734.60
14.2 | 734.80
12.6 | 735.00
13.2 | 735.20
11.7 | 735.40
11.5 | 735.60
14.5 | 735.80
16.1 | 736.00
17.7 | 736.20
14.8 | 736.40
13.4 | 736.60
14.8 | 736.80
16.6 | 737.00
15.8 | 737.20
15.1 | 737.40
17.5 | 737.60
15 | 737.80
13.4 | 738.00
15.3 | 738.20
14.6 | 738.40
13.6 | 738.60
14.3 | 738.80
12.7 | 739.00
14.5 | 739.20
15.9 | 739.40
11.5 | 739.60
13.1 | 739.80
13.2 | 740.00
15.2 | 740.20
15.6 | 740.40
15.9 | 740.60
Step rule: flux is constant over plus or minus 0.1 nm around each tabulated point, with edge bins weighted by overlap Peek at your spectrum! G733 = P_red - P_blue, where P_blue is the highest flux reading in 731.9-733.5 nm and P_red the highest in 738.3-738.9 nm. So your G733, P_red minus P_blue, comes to -1.1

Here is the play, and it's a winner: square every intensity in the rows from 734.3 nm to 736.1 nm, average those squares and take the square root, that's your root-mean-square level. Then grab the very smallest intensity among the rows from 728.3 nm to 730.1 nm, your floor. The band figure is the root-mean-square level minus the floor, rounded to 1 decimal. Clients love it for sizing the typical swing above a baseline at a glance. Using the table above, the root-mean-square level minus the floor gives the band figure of 1.3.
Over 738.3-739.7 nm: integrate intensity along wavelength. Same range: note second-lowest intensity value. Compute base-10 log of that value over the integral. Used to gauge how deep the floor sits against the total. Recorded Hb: -0.184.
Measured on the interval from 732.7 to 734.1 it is -0.185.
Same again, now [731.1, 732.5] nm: -0.191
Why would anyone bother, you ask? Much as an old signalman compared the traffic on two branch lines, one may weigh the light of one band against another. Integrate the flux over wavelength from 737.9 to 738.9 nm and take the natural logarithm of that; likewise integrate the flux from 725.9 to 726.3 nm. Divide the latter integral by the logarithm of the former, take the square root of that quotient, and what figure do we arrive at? 1.6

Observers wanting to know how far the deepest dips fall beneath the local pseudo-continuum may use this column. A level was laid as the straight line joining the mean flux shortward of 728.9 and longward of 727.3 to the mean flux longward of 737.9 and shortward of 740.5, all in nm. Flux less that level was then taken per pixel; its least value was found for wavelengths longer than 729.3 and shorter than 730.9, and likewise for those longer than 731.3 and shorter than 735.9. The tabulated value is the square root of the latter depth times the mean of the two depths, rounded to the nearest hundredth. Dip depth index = 2.68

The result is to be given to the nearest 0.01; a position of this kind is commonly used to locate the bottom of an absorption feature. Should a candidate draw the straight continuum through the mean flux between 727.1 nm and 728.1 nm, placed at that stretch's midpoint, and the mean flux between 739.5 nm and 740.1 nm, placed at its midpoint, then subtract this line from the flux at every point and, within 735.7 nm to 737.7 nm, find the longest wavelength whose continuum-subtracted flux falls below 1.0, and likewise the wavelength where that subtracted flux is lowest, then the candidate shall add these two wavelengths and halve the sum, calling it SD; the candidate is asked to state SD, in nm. 736.60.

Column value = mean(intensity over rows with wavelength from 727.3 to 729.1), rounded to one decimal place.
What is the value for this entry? 13.1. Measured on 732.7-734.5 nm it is 13.9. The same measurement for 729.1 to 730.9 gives 14.7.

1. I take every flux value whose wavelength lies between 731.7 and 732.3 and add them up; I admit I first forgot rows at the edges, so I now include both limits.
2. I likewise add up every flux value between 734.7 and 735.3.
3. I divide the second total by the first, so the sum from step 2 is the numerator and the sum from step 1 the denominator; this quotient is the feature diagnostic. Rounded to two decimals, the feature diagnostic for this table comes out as 0.88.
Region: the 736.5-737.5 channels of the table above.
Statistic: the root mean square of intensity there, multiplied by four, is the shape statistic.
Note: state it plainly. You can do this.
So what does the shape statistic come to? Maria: 61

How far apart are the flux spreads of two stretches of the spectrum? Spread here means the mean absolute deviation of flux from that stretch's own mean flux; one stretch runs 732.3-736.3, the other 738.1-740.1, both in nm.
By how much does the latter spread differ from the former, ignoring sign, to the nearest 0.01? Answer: 0.43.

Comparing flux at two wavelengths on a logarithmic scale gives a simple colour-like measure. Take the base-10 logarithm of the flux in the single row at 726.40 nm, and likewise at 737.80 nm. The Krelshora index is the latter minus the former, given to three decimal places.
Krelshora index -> 0.119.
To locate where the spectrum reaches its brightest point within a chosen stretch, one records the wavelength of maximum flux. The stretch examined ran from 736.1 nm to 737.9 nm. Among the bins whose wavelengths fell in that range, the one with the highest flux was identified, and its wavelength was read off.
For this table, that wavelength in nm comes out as 736.20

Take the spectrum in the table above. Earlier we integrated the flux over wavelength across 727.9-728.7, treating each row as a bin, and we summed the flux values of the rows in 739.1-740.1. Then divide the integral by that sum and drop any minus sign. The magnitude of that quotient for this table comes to 0.143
